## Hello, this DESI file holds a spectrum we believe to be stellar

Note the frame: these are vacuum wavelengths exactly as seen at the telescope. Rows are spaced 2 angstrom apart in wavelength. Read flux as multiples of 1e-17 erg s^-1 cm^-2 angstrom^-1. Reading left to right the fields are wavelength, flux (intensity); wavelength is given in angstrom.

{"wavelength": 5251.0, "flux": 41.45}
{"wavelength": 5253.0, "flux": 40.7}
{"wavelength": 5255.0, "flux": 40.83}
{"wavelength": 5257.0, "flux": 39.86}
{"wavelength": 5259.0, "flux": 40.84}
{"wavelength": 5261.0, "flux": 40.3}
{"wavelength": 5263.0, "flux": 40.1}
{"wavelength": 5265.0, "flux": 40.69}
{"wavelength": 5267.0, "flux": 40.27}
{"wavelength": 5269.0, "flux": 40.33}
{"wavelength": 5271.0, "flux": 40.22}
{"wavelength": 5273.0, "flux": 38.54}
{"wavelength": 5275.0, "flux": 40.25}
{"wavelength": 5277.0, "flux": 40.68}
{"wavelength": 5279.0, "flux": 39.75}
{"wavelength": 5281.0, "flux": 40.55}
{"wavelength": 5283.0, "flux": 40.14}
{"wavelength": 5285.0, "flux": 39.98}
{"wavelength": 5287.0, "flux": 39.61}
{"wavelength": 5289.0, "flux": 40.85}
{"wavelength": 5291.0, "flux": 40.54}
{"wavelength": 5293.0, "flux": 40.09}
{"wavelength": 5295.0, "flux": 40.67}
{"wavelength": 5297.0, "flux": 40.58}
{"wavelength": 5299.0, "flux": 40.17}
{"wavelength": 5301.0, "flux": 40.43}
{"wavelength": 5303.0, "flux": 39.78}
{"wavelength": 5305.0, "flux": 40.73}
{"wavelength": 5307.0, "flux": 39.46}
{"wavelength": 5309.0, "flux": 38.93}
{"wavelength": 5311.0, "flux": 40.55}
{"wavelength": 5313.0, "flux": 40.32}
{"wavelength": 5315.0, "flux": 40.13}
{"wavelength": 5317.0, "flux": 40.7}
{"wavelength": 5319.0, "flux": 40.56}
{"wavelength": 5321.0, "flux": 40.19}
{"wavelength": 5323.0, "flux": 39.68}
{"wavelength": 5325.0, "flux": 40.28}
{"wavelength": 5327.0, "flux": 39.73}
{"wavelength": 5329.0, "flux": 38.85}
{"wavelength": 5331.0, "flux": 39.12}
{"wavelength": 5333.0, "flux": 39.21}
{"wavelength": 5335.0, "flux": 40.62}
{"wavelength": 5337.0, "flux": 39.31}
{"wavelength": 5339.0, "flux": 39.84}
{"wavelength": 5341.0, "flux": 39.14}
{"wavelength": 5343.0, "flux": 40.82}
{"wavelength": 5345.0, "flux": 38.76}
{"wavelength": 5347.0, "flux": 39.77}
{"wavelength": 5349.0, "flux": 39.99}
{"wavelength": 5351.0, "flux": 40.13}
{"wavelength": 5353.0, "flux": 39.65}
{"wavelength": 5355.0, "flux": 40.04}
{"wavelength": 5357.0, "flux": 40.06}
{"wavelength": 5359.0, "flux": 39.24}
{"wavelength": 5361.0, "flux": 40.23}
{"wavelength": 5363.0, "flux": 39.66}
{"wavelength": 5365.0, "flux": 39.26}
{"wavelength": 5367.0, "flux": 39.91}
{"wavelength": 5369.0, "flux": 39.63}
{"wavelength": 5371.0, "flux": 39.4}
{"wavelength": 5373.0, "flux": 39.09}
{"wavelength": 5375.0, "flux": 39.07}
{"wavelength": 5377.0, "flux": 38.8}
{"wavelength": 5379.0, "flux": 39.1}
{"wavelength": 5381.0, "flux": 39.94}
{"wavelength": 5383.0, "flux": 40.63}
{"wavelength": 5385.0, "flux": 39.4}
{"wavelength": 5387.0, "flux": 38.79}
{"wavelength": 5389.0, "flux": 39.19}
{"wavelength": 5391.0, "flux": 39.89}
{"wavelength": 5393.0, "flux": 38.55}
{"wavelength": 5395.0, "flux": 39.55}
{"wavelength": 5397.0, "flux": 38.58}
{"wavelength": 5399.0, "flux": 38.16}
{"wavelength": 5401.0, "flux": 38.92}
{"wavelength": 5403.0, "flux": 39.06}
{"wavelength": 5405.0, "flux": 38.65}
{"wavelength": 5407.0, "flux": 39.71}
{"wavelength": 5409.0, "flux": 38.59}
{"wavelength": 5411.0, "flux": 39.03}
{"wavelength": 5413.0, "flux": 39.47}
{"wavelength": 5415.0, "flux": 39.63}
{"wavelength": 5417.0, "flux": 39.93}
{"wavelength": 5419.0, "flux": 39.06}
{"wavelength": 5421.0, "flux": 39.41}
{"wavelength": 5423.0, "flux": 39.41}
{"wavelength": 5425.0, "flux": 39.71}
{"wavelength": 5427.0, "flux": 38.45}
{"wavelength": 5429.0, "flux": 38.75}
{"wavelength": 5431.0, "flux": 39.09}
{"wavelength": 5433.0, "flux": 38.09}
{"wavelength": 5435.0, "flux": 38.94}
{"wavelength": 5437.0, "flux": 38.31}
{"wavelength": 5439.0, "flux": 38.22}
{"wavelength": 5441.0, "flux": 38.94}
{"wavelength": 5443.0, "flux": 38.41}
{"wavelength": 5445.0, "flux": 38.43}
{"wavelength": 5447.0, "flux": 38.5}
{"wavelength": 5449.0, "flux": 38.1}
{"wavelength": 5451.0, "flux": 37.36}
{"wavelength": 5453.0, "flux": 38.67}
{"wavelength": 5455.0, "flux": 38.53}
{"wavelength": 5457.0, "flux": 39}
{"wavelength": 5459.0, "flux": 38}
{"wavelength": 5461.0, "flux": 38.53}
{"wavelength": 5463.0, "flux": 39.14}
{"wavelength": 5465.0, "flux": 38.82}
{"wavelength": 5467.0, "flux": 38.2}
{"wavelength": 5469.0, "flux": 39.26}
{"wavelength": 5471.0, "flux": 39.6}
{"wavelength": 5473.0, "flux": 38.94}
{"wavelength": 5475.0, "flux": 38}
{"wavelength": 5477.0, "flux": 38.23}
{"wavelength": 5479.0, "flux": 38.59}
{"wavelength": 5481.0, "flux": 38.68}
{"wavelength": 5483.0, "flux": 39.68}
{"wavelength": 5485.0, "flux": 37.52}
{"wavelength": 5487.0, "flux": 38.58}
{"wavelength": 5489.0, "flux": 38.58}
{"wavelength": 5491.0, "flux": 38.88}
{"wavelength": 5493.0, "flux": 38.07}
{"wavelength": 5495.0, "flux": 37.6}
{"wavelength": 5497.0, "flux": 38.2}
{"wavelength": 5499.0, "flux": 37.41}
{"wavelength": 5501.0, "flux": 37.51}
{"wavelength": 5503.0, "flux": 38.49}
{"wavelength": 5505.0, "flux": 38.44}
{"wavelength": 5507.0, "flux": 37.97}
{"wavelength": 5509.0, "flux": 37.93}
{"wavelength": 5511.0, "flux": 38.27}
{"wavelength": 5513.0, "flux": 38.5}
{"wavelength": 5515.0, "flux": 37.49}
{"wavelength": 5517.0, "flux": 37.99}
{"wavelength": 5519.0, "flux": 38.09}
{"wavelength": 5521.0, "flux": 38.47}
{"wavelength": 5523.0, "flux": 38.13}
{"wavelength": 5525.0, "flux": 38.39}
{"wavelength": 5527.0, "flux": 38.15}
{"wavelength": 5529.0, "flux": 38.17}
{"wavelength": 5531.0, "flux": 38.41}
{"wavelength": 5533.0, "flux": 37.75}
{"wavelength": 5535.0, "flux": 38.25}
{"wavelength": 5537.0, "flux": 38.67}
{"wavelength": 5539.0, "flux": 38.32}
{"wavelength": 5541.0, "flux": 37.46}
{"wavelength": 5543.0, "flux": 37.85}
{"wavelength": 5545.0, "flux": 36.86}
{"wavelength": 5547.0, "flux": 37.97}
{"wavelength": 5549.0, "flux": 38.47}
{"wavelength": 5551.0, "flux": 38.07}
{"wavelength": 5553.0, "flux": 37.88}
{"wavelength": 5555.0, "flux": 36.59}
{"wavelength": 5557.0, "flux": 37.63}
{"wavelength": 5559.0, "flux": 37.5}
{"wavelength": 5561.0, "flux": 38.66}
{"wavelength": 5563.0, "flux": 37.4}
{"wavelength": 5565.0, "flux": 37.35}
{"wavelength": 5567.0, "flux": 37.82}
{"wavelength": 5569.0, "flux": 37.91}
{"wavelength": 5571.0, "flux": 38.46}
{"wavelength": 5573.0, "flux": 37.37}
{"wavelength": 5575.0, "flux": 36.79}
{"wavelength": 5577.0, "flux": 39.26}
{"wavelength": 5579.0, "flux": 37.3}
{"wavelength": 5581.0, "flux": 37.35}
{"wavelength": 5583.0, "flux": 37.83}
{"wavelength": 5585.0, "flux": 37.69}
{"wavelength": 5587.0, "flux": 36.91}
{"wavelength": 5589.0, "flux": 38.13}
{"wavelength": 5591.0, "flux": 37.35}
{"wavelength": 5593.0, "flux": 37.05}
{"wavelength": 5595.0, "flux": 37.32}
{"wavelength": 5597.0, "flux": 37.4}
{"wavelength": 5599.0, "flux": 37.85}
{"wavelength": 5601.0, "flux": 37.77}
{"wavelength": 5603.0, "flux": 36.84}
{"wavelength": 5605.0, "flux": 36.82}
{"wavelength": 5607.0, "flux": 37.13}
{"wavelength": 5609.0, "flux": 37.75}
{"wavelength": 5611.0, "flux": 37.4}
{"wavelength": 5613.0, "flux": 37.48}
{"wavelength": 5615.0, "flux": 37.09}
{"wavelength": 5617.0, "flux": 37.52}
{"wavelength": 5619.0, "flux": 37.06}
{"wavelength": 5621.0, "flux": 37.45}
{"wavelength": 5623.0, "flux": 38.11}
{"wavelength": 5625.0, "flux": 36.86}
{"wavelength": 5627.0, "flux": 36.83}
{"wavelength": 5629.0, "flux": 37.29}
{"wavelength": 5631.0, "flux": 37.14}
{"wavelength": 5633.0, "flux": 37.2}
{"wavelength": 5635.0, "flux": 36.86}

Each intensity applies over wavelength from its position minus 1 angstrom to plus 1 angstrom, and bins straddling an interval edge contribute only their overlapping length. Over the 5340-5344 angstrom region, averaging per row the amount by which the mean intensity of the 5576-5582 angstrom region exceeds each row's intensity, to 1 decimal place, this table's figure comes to -2.0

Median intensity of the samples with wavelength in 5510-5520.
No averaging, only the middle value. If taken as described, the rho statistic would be 38.1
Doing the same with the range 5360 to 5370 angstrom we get 39.7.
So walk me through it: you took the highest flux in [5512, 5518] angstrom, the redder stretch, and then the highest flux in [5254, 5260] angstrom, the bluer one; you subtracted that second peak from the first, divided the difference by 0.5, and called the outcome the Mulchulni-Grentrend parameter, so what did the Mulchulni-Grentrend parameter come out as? -4.7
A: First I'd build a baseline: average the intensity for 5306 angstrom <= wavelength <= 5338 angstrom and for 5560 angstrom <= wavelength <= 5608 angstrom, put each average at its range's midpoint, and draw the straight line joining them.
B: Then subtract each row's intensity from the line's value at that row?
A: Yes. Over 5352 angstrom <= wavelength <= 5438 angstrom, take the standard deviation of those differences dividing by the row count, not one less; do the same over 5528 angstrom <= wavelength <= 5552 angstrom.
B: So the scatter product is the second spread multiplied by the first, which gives 0.24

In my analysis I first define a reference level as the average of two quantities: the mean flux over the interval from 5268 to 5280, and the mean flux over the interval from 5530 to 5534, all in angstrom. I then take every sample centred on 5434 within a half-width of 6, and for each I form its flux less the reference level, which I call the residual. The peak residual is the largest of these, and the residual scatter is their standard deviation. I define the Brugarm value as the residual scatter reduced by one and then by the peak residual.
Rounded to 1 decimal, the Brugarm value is -0.7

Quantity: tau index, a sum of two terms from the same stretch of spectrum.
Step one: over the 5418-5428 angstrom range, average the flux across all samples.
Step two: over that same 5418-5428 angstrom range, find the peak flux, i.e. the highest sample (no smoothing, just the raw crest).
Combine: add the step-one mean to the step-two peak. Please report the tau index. 78.9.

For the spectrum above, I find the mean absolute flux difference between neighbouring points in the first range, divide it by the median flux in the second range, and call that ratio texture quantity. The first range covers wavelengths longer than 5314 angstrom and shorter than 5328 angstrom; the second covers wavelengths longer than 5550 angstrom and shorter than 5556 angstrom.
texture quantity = 0.012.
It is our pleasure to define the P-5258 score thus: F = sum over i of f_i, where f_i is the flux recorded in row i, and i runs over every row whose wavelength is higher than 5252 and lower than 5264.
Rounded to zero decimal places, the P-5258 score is 243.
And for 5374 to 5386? 237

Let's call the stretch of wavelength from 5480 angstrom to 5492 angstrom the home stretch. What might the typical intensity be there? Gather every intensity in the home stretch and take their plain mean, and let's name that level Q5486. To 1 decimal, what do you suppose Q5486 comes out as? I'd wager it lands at 38.7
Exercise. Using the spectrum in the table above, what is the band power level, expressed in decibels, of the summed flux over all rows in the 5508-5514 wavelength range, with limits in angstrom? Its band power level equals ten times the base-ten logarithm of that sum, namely 20.6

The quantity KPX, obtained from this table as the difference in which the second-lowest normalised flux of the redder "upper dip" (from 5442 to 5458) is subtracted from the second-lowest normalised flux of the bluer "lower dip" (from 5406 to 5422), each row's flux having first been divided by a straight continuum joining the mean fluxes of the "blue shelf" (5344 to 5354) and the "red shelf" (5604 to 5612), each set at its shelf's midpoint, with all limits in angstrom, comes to 0.0150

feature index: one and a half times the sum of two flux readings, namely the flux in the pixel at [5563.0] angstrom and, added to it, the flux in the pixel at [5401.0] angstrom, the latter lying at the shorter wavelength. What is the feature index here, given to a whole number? 114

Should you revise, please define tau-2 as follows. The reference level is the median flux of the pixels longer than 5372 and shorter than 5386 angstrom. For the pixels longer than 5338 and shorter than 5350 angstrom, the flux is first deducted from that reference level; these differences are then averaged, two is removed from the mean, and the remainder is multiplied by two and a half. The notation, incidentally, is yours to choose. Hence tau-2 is -7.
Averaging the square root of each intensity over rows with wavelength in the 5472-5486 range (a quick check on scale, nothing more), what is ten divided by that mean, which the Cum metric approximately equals 1.611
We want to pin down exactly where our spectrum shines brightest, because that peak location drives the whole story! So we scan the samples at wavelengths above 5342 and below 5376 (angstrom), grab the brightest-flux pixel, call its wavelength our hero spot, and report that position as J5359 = 5343.0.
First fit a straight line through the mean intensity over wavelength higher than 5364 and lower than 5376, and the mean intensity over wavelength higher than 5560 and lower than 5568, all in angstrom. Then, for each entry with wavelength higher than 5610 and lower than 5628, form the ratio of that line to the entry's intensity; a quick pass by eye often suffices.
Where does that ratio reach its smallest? 5623.0 angstrom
